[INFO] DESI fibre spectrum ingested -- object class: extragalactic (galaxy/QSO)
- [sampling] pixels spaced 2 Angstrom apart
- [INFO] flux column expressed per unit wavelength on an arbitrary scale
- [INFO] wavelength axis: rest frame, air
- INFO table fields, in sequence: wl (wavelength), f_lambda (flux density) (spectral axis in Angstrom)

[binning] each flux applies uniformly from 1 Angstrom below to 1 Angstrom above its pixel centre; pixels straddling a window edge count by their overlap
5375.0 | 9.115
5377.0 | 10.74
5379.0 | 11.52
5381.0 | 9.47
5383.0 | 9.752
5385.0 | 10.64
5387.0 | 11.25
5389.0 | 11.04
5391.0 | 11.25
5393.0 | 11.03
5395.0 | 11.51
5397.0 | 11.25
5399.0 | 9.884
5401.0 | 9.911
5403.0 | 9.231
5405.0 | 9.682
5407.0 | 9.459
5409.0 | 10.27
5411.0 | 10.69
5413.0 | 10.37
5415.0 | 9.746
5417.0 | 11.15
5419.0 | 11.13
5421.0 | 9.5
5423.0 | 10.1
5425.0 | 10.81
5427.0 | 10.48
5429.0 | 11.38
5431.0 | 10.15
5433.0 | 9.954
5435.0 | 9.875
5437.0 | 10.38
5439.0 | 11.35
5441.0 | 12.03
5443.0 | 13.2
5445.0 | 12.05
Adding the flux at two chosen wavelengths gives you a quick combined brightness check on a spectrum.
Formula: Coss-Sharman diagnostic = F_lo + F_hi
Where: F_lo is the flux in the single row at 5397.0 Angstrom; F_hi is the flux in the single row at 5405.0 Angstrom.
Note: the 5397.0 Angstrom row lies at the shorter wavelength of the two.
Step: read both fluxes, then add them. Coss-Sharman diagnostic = 20.9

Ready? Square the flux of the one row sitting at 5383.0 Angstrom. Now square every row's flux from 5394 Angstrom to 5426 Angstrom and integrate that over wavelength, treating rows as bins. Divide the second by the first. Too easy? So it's 36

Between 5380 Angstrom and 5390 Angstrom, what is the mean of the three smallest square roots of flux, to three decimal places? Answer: 3.154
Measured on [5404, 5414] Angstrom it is 3.131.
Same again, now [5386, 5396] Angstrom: 3.333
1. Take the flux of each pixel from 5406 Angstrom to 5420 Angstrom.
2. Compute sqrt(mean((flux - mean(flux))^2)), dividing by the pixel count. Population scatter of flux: 0.60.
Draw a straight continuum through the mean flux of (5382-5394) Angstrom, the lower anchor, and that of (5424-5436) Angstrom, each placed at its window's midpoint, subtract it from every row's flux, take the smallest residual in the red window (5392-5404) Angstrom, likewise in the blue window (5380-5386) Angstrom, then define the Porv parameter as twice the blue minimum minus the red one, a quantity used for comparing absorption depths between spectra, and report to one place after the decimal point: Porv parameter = -1.4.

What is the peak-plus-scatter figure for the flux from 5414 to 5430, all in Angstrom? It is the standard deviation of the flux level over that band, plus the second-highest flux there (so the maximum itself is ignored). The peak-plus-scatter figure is 11.8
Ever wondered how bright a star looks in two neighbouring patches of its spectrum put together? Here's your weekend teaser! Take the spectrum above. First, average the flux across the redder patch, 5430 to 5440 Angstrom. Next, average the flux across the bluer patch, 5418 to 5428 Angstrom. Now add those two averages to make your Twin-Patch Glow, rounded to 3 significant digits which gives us 20.7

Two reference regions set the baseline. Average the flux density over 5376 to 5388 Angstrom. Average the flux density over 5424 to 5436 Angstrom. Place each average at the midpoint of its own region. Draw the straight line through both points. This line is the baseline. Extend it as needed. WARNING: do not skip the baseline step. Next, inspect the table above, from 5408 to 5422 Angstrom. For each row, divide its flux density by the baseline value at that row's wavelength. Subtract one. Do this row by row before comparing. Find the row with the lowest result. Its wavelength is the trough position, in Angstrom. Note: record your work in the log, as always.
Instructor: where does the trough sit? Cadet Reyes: 5421.0 Angstrom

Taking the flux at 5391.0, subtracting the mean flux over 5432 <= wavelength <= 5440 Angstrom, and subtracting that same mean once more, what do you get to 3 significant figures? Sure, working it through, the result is -9.53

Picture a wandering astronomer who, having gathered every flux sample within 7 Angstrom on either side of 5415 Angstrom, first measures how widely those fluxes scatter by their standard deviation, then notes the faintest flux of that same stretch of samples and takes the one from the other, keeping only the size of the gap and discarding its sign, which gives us 8.9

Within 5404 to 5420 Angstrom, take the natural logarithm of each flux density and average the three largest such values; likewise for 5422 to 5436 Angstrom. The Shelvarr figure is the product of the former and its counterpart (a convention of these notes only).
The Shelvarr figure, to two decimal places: 5.72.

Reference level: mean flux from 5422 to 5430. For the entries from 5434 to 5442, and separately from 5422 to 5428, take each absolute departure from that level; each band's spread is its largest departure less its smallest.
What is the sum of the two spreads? 1.5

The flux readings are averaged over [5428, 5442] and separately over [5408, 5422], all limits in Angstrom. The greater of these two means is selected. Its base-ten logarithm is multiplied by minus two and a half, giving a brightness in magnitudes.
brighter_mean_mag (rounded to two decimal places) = -2.58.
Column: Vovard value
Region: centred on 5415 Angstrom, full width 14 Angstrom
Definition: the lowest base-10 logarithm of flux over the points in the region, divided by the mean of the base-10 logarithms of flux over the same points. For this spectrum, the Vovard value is 0.962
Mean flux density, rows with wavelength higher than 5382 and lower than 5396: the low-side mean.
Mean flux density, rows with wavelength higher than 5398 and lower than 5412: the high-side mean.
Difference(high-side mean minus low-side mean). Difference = -1.05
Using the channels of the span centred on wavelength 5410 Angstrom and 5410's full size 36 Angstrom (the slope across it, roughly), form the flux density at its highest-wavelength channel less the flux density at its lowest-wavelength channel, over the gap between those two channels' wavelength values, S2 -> -0.02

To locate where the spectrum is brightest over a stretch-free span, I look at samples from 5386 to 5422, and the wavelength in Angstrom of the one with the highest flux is 5395.0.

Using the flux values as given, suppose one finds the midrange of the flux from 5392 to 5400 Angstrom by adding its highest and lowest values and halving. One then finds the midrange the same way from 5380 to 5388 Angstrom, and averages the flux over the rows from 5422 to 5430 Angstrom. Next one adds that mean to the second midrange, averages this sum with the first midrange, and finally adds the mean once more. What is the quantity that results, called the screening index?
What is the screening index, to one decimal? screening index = 26.6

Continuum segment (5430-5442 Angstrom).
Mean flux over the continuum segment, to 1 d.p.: 10.6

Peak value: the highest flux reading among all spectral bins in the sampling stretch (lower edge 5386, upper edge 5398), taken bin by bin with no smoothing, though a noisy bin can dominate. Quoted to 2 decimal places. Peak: 11.51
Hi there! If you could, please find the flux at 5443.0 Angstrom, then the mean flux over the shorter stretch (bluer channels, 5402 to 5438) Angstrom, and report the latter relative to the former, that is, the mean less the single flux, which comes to -3.0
